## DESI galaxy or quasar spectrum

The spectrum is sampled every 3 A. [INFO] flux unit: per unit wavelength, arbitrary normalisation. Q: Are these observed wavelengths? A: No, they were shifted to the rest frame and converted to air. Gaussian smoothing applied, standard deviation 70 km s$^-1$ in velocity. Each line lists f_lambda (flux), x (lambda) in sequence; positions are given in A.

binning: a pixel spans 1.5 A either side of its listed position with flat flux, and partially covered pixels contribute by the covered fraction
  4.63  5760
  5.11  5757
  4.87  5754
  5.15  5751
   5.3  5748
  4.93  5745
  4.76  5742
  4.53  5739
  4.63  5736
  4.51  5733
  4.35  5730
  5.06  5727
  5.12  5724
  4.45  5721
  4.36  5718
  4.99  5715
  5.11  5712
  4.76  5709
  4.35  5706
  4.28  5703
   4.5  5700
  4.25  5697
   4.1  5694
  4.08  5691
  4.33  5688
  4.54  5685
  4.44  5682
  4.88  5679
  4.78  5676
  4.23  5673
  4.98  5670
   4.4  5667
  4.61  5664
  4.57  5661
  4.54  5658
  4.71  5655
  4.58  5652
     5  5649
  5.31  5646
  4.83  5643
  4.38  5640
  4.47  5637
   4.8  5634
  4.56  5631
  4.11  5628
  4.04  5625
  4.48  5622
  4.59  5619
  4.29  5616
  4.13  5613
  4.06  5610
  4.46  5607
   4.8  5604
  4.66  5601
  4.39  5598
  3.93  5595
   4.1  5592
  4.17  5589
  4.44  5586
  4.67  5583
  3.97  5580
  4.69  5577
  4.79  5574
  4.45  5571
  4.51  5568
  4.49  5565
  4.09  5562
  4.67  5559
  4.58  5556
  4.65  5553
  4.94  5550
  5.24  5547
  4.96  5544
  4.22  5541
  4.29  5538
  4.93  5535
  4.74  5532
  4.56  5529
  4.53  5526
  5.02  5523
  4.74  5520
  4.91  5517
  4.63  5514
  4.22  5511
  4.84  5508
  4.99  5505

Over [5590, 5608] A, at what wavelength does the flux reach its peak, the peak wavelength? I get 5604 A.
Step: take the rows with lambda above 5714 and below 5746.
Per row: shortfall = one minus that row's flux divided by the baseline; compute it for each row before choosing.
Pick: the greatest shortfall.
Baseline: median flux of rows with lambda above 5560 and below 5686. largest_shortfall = 0.033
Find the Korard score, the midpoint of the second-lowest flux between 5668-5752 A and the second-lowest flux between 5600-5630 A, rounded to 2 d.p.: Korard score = 4.08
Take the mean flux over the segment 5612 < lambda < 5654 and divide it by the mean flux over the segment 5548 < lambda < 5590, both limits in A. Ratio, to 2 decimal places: 1.01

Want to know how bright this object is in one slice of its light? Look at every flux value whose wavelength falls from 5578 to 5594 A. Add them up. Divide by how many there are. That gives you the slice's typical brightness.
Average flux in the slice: 4.27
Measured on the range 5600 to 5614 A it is 4.42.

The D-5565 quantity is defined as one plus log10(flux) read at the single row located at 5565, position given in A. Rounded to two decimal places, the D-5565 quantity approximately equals 1.65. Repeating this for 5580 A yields 1.60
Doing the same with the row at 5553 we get 1.67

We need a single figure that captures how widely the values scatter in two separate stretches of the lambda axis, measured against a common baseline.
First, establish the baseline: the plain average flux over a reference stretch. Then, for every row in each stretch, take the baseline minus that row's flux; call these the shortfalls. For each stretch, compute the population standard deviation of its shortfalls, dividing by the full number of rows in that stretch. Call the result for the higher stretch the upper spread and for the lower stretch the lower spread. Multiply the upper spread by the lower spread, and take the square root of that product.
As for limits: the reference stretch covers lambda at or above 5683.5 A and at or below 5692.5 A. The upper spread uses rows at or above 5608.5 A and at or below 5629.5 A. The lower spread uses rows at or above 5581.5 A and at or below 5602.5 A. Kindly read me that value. 0.23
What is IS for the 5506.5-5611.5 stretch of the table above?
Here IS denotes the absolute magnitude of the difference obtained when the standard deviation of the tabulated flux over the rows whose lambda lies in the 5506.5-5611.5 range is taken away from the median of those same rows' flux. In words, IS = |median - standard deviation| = 4.26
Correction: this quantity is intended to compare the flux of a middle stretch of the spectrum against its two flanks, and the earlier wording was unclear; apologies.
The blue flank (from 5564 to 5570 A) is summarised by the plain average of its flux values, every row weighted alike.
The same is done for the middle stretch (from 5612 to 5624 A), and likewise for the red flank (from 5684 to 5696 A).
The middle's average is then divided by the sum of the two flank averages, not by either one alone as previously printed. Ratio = 0.499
